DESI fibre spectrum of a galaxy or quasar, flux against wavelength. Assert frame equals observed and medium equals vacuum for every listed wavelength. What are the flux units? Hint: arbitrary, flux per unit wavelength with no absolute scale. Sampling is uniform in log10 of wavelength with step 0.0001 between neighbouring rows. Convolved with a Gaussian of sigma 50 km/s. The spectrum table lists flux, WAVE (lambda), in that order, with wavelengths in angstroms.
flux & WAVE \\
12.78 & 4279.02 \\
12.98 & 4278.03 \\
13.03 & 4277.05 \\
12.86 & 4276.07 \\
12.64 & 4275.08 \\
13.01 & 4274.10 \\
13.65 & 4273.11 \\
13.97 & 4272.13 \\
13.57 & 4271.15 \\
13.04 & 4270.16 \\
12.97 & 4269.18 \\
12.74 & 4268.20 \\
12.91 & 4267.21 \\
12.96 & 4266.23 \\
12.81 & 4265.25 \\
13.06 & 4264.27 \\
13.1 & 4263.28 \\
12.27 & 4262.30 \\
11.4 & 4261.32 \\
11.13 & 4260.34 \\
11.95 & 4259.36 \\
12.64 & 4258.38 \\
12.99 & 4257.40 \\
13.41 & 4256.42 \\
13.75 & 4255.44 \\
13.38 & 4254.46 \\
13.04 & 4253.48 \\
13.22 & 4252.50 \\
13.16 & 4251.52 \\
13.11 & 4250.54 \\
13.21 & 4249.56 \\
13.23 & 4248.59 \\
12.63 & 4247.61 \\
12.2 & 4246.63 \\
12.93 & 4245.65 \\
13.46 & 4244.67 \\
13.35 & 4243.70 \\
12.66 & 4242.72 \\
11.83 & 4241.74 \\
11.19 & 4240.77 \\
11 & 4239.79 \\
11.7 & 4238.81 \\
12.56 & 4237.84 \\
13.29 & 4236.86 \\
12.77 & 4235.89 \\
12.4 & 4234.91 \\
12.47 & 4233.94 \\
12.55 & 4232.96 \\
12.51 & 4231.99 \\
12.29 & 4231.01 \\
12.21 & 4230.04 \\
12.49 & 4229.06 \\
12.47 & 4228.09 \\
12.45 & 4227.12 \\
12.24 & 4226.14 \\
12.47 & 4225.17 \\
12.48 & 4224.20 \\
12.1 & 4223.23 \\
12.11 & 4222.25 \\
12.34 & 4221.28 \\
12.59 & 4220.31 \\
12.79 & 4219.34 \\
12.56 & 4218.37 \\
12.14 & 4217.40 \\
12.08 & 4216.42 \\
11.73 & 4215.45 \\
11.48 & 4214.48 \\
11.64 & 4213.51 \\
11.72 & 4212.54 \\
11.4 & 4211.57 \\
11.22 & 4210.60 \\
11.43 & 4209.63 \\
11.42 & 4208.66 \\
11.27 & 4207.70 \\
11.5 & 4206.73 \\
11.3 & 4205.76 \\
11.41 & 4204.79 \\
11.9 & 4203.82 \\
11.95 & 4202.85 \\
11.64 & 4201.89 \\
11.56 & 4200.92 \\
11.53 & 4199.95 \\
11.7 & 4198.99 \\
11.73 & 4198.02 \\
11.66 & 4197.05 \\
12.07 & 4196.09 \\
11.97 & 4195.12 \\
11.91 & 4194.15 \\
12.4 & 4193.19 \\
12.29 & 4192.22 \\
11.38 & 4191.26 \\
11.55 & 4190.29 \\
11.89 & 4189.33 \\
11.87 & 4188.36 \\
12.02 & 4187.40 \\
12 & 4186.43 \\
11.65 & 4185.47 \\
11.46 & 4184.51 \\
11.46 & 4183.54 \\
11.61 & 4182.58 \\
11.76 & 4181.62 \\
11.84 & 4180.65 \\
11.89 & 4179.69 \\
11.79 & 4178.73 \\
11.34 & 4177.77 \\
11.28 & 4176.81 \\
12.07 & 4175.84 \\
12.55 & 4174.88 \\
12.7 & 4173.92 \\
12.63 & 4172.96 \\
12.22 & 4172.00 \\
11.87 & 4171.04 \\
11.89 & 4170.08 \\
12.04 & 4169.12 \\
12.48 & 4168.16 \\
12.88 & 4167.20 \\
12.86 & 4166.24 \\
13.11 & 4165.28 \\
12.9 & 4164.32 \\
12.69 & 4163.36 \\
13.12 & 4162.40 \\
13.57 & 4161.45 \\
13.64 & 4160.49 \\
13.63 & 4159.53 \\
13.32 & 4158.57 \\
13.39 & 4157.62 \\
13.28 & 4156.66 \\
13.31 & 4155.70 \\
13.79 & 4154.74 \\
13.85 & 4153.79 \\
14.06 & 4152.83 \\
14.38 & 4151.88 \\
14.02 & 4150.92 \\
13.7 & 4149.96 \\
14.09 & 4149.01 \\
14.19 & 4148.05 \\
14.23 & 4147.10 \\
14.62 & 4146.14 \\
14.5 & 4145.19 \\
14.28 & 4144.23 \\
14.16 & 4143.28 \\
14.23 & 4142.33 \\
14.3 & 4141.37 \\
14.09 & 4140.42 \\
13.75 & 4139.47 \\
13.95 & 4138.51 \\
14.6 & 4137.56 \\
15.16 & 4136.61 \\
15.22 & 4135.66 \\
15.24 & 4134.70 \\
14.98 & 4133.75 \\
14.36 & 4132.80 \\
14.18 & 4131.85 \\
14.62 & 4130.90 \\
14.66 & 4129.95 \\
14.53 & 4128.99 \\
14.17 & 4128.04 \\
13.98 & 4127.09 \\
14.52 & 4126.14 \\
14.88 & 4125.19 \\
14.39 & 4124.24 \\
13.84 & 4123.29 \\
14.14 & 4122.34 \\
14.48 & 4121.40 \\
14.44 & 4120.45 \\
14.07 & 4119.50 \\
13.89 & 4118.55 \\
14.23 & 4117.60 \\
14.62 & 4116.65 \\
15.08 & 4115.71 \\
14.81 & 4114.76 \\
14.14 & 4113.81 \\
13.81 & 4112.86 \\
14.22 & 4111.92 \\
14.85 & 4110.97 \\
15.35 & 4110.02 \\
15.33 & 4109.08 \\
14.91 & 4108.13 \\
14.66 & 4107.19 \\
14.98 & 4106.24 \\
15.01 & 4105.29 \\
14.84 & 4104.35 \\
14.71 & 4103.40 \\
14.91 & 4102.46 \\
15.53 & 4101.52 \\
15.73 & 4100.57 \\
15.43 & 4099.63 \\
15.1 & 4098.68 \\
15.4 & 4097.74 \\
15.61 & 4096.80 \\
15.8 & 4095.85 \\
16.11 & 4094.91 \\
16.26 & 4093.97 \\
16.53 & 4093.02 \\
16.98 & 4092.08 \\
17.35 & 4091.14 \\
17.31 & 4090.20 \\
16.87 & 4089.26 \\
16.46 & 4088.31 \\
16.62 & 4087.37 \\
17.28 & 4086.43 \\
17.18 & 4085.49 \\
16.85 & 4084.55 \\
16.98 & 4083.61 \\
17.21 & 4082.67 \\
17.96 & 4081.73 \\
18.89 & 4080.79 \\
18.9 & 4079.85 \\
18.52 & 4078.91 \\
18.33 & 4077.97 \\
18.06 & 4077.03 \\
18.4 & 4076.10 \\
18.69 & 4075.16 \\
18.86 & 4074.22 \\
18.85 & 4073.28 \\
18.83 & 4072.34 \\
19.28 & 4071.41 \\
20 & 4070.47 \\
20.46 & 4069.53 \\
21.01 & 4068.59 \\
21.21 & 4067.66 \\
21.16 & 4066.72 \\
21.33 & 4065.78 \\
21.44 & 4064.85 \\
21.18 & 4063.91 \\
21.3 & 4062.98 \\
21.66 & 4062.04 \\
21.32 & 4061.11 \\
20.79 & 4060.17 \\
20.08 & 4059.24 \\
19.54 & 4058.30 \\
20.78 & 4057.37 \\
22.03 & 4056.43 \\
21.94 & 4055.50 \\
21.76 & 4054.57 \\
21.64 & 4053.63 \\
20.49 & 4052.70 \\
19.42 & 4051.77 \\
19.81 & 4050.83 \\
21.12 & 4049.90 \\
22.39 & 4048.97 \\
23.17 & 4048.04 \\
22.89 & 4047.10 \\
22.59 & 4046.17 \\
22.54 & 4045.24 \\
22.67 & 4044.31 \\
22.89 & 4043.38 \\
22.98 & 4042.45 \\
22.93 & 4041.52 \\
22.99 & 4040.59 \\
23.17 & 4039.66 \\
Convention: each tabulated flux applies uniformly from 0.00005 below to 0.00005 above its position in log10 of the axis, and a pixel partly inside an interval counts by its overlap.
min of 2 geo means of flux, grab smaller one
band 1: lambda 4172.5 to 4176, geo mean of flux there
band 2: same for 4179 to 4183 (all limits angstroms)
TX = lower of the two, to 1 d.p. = 11.8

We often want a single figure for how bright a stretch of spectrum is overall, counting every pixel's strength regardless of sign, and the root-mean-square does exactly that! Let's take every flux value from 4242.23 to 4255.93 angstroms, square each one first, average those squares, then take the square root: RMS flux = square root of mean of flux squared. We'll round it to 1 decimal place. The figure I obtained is 13.1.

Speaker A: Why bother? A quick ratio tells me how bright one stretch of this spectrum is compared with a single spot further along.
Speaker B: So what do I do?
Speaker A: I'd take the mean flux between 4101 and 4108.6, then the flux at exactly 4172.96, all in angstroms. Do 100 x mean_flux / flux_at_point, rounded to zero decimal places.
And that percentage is 118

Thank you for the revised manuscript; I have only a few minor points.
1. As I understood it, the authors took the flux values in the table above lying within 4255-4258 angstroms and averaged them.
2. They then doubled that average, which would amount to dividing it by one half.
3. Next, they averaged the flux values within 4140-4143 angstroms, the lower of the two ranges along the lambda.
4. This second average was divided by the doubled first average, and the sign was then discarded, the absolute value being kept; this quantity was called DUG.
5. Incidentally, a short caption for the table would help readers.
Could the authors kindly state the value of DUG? 0.53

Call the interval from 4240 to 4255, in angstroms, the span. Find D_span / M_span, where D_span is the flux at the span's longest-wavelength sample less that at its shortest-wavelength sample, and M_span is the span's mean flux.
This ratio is 0.17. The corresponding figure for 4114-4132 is -0.04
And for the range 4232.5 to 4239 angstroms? -0.07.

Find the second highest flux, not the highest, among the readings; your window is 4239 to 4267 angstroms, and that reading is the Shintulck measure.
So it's 13.46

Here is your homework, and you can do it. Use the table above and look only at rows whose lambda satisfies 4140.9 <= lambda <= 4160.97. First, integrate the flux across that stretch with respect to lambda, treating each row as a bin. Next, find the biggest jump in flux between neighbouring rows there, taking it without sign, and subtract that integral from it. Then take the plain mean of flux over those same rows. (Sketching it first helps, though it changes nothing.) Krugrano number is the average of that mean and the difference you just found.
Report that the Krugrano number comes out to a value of -133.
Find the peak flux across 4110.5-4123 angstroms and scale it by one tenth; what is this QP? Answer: 1.51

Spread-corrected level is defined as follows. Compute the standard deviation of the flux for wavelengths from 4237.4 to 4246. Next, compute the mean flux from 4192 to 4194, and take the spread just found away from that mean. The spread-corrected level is 11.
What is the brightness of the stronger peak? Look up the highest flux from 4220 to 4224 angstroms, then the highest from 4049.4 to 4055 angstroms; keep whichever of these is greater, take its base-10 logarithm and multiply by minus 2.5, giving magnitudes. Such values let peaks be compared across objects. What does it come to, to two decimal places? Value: -3.34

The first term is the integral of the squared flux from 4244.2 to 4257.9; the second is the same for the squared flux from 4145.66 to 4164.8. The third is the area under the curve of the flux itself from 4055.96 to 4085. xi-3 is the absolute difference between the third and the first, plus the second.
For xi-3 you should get 5380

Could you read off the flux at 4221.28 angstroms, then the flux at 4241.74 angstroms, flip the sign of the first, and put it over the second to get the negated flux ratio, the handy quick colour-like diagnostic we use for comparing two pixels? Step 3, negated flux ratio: -1.0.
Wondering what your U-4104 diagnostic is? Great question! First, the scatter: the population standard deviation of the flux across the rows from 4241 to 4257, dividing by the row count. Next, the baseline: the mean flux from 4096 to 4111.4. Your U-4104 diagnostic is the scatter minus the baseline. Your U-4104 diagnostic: -14.7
